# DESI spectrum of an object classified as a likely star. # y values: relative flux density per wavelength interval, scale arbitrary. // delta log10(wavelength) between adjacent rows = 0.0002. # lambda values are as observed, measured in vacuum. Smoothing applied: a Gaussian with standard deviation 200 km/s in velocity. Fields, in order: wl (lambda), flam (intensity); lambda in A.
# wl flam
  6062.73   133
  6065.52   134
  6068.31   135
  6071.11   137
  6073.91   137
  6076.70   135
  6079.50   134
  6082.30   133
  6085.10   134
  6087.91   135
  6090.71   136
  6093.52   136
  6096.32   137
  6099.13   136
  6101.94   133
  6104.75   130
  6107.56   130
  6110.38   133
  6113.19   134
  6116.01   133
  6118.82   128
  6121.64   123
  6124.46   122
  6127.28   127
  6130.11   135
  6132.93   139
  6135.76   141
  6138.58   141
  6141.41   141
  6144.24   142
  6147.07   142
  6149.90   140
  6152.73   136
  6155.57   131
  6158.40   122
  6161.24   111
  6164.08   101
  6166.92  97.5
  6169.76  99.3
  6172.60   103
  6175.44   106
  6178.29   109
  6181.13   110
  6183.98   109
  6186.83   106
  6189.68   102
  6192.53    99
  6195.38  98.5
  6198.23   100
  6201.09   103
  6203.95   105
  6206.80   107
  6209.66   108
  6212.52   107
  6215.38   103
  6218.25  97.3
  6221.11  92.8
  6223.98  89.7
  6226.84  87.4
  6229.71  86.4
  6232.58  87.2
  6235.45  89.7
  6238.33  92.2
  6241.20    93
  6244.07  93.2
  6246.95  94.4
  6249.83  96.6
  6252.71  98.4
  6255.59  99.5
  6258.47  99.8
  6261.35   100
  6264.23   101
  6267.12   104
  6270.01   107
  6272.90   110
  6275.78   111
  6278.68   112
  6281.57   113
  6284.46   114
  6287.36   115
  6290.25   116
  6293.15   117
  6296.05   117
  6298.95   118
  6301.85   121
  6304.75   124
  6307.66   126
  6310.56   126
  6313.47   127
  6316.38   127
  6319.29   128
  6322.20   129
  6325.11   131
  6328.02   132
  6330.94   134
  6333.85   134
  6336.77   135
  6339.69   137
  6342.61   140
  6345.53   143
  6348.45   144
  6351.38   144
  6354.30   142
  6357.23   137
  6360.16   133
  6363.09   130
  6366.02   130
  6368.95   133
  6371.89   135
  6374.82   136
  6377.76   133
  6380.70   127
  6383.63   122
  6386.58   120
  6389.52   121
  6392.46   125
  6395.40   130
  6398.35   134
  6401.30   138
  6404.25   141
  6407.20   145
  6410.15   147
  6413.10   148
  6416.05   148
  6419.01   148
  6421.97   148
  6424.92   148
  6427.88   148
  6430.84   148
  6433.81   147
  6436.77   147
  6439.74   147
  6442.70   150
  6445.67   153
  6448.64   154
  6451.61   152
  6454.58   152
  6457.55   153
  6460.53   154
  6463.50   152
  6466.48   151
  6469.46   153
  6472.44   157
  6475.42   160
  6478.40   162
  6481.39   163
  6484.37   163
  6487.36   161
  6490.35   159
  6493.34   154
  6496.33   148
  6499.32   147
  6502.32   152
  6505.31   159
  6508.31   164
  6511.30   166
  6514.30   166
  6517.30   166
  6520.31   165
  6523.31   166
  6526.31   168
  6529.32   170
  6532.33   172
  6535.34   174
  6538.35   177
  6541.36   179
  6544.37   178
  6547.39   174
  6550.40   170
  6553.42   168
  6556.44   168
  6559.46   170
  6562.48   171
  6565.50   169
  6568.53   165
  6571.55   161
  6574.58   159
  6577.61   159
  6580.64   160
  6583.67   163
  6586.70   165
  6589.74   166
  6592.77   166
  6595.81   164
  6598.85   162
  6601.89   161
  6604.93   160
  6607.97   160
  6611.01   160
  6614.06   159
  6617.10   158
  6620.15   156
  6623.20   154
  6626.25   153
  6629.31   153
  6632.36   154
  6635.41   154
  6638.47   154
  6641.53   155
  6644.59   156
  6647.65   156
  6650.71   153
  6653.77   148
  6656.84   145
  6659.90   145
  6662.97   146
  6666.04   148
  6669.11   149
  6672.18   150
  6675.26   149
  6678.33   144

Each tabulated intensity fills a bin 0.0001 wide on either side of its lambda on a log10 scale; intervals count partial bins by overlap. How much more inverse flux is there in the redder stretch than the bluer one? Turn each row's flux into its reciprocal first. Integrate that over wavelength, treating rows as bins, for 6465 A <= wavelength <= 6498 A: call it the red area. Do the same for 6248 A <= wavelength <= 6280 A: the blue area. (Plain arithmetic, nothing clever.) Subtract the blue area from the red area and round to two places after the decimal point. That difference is -0.10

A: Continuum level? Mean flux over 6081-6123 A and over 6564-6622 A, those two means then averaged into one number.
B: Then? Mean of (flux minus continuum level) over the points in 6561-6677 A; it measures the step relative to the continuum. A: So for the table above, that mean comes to 10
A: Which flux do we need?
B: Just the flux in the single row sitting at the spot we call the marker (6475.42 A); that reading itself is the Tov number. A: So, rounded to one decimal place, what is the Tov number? 160.0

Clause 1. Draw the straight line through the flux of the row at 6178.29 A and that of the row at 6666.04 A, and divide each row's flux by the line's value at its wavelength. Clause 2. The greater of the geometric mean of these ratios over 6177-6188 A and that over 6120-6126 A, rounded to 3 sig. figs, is 1.17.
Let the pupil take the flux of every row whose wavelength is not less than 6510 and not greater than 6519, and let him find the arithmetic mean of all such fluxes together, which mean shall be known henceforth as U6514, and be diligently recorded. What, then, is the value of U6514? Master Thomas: 166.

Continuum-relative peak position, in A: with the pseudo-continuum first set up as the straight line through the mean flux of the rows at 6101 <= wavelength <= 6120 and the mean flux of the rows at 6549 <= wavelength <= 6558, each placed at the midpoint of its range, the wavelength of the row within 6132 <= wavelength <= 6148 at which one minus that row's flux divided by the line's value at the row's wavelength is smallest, 6144.24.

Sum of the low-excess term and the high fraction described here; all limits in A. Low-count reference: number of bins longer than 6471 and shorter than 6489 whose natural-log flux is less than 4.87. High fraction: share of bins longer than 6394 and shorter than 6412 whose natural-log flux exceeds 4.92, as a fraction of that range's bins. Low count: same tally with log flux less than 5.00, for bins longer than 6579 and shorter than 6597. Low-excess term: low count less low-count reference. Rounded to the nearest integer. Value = 1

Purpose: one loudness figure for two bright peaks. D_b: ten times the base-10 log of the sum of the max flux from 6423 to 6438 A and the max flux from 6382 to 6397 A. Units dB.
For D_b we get 24.4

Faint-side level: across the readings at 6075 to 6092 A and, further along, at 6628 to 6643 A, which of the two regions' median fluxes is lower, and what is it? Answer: 134.5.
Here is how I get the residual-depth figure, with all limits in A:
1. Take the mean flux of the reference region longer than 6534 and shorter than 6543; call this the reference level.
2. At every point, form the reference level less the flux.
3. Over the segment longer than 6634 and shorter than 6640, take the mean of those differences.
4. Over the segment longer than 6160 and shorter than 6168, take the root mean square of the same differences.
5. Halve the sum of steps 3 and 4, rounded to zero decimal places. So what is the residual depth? 48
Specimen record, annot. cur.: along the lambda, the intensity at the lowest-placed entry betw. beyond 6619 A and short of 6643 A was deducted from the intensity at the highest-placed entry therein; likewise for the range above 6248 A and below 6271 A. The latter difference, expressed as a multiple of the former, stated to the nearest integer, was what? -10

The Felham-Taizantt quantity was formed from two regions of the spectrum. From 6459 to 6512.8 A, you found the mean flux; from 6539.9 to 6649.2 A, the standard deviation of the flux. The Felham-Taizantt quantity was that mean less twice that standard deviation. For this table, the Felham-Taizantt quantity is 143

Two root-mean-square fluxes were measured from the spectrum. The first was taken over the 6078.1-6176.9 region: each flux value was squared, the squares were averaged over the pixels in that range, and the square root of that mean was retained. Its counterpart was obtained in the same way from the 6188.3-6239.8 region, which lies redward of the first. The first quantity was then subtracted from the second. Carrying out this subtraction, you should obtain -31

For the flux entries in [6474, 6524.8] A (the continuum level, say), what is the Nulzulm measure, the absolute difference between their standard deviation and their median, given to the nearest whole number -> 156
